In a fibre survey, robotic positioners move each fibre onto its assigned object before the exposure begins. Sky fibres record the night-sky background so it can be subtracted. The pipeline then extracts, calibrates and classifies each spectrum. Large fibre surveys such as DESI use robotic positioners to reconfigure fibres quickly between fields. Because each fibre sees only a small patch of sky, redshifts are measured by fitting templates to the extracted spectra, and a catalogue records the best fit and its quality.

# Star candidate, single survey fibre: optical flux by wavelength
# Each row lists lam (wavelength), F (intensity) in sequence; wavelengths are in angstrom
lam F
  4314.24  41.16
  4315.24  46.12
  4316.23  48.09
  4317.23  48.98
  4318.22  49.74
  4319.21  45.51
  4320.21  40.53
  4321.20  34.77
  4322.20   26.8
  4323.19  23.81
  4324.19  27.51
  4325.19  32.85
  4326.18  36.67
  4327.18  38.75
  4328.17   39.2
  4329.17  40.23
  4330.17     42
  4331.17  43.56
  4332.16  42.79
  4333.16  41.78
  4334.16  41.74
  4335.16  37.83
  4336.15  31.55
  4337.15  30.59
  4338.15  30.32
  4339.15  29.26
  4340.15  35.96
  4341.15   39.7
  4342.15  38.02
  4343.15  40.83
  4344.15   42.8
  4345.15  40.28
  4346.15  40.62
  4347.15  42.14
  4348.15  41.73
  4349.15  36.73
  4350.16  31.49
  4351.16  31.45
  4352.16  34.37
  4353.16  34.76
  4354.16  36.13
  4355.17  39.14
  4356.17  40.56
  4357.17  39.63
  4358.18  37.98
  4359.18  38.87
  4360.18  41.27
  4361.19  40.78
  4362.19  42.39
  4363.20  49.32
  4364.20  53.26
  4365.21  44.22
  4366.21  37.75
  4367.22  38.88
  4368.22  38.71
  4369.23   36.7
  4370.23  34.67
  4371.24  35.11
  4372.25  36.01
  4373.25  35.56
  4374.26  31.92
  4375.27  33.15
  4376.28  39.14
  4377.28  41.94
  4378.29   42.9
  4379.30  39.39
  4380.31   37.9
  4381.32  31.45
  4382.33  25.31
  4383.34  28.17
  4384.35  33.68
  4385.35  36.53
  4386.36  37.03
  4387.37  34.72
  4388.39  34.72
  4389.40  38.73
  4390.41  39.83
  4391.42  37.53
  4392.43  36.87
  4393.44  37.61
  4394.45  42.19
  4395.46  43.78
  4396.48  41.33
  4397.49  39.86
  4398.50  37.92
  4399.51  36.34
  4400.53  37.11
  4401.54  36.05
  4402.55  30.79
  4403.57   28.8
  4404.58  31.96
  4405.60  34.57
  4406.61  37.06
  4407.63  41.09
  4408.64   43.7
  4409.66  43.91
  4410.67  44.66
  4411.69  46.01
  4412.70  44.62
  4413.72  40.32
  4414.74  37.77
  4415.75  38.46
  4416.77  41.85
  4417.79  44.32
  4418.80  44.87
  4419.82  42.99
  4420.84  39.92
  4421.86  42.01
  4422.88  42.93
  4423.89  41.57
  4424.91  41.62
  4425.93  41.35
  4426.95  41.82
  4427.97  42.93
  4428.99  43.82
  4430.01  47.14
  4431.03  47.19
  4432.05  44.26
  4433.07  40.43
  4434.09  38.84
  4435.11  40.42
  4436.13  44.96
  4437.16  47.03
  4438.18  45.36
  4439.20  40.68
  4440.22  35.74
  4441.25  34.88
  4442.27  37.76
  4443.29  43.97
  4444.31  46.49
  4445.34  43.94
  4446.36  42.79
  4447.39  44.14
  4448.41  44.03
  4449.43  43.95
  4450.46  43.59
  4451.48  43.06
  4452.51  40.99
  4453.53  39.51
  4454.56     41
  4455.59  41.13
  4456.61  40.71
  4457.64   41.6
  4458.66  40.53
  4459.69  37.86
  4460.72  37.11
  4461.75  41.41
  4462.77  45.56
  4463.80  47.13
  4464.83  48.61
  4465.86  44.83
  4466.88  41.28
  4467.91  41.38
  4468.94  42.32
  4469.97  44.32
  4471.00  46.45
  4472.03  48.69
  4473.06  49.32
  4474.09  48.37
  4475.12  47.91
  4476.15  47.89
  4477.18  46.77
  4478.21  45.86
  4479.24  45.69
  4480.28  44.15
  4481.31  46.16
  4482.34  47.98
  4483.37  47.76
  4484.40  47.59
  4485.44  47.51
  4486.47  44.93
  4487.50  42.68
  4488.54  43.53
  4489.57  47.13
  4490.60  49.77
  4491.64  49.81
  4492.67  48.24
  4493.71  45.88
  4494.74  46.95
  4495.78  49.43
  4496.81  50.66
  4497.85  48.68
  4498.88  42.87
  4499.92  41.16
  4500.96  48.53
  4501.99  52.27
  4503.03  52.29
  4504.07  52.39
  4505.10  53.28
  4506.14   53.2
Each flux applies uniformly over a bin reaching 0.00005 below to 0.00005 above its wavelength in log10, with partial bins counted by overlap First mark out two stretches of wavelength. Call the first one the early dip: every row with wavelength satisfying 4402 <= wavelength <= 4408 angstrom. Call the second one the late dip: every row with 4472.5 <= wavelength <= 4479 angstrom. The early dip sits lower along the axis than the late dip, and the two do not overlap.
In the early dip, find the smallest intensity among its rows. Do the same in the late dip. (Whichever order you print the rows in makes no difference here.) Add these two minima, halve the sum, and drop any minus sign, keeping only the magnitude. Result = 37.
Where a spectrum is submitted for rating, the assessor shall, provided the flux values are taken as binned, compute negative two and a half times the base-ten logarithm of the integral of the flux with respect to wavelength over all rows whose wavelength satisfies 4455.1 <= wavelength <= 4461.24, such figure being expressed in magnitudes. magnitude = -5.97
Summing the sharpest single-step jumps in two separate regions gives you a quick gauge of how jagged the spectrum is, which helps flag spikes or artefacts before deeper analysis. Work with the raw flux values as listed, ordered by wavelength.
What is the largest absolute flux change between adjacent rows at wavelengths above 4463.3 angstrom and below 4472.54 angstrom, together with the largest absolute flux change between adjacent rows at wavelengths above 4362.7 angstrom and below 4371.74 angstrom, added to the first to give 12.8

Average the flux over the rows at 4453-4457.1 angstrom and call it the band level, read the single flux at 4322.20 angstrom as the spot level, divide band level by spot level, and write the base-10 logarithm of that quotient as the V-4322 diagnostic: 0.18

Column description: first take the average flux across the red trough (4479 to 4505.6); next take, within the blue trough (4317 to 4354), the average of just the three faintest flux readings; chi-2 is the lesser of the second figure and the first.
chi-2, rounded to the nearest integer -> 26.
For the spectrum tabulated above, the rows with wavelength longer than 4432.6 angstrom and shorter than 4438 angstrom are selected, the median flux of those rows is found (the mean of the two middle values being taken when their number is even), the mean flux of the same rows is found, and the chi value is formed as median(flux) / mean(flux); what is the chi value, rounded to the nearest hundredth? 0.95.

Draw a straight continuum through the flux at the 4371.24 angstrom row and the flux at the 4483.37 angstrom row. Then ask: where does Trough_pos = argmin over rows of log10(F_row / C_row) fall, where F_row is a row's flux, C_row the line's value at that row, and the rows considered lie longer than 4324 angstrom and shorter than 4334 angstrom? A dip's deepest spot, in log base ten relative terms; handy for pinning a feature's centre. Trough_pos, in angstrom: 4324.19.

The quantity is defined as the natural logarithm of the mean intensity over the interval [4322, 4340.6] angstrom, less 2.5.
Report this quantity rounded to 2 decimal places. 1.07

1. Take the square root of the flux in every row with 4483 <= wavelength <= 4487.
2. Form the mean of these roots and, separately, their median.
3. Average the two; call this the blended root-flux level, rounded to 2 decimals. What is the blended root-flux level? 6.87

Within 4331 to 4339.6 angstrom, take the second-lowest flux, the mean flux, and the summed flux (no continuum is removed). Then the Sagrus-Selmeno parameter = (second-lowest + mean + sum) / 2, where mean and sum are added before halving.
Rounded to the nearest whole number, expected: 198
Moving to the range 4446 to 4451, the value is 153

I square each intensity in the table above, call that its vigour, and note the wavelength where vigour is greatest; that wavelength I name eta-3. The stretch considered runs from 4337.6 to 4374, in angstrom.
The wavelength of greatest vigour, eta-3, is 4364.20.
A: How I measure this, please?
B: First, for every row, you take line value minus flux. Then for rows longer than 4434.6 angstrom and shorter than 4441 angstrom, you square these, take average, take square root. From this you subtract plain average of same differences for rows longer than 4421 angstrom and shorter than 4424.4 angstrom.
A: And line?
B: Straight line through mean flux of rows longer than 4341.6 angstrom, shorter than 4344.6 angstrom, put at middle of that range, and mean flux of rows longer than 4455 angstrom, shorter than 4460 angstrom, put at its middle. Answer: 6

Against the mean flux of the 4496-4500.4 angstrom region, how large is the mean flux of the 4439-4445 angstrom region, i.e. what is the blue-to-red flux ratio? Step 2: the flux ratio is 0.87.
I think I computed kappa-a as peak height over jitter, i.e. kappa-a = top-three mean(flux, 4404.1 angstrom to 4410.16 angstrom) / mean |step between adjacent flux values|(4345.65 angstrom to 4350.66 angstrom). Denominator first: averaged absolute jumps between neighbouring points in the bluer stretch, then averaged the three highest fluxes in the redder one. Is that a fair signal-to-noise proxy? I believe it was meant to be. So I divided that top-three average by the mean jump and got 14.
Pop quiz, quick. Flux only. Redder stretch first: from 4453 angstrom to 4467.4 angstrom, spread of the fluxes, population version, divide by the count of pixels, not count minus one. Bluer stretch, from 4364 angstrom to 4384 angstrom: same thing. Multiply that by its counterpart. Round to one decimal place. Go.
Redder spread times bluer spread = 18.9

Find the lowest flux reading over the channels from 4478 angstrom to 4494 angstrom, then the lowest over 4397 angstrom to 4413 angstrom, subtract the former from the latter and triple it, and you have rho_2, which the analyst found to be -41.6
